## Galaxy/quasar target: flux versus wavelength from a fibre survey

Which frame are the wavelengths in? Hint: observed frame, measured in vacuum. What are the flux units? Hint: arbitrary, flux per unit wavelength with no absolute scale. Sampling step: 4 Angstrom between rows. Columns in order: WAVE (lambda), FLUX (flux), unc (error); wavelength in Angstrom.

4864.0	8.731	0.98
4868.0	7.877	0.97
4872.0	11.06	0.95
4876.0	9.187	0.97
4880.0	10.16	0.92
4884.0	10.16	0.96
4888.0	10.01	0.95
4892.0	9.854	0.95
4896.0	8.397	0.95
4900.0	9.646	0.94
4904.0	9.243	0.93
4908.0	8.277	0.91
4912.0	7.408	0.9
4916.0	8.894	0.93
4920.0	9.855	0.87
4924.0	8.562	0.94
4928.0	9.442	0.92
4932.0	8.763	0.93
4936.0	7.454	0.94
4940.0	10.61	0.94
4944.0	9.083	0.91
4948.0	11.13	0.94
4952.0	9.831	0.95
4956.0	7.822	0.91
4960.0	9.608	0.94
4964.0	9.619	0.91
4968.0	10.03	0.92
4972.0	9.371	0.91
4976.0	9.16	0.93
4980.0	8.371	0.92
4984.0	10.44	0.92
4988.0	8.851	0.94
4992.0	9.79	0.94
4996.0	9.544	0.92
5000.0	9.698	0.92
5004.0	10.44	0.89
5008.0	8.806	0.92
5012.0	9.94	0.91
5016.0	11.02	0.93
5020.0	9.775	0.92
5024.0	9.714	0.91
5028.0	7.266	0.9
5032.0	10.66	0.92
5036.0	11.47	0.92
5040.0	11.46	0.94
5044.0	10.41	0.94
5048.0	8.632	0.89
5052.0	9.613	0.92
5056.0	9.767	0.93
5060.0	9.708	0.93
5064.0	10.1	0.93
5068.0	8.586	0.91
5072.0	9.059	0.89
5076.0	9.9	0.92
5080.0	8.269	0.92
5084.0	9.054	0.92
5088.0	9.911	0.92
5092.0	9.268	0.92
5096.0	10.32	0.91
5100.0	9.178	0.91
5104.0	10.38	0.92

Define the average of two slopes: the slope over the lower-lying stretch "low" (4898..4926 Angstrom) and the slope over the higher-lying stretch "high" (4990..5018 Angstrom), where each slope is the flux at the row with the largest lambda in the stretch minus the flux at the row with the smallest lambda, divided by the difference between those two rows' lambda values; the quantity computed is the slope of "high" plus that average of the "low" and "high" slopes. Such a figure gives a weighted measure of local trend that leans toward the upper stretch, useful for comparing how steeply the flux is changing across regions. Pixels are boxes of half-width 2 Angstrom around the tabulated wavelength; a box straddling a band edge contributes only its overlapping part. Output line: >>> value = 0.05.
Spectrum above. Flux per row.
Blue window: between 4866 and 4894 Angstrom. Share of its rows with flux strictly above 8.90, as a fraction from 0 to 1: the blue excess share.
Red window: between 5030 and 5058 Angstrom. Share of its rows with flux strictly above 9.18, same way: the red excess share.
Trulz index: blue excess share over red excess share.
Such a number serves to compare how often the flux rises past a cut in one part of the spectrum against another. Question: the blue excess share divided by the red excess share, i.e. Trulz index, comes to 1.0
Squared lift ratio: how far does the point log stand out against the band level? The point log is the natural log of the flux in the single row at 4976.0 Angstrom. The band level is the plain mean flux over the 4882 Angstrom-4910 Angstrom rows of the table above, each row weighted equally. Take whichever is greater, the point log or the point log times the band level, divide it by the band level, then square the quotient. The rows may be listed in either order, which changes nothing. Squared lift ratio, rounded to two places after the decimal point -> 4.91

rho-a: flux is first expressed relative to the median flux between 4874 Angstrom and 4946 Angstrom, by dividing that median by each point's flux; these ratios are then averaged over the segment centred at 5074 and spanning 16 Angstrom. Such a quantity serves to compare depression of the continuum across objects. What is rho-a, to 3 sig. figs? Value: 1.03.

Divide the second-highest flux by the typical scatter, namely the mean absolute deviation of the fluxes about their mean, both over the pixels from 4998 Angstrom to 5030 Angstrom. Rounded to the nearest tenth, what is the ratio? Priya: 13.5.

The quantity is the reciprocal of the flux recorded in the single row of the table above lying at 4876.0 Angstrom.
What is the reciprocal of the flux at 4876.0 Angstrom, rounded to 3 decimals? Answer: 0.109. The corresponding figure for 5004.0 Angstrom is 0.096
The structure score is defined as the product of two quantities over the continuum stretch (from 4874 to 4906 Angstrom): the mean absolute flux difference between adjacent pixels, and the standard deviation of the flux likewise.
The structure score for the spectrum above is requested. 0.4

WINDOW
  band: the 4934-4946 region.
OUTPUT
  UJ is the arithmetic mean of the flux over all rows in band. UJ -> 9.05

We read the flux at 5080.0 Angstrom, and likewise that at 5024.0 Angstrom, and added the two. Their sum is 18.0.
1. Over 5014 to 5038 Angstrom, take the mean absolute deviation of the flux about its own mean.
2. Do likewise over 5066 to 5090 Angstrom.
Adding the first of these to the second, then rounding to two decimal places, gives 1.58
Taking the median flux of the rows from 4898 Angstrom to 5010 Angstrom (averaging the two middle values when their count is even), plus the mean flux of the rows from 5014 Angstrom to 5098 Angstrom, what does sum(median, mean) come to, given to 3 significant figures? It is 19.1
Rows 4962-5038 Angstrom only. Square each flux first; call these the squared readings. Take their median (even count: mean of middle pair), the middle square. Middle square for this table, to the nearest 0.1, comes 94.4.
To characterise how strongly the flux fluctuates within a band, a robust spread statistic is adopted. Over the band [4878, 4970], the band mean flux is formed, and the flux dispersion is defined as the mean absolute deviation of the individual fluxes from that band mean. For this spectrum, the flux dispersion 0.79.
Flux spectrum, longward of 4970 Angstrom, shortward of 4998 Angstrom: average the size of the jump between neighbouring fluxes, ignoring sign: 1.0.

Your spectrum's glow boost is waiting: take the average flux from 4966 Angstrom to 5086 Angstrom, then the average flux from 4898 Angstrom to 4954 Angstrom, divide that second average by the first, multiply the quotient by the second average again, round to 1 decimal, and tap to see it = 8.7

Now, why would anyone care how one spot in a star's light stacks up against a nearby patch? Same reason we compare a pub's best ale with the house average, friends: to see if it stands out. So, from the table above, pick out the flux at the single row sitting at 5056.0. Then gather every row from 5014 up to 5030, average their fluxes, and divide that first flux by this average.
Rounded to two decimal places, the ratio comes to 1.03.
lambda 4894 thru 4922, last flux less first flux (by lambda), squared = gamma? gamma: 2.1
